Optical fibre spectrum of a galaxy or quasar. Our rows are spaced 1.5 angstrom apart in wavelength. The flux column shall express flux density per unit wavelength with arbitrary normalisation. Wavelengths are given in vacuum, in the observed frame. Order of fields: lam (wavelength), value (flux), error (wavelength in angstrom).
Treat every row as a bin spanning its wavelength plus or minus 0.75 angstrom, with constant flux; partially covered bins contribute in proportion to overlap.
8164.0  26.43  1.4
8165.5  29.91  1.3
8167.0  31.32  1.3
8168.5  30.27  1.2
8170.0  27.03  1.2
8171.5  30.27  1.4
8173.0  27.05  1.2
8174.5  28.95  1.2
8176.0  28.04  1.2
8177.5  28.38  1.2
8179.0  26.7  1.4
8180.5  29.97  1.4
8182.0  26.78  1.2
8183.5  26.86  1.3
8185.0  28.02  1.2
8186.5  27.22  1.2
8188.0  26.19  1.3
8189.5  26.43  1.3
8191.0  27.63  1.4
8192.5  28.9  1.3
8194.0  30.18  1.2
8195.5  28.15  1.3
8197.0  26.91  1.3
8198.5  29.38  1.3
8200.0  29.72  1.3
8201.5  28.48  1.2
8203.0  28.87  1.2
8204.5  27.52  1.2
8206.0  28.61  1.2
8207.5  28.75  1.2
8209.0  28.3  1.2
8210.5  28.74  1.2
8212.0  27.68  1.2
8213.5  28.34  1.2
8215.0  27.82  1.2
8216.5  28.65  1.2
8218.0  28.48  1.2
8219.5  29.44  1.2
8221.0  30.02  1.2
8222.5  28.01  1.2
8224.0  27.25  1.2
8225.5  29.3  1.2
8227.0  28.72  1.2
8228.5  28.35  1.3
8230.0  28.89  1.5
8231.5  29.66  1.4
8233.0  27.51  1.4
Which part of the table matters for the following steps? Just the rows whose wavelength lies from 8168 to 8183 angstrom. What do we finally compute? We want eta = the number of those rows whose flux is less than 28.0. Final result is 4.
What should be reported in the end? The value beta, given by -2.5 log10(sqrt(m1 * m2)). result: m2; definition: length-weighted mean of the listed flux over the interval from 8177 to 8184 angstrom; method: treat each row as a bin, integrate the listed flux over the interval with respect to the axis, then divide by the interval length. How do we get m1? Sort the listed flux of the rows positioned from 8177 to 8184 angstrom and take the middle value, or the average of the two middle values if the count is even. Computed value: -3.59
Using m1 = 26.9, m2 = 27.7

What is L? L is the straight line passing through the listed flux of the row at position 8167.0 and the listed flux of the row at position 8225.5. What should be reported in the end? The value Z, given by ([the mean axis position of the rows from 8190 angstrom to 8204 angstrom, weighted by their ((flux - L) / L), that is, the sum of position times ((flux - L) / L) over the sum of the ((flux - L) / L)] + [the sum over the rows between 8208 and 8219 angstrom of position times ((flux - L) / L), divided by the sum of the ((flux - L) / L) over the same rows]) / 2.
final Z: 8204.7 angstrom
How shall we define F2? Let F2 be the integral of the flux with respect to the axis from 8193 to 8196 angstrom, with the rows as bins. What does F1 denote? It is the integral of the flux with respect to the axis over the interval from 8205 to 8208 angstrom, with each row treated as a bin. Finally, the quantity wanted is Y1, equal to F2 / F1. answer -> 1.0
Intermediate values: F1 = 86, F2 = 88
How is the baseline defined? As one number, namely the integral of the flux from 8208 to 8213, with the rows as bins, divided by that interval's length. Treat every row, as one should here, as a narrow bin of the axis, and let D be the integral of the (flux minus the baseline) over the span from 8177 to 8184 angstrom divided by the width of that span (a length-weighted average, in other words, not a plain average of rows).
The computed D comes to -0.5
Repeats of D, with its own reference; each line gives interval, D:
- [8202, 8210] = 0.2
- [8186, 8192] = -1.3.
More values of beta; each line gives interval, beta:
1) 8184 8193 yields -3.59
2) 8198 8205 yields -3.65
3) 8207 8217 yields -3.63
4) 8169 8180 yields -3.62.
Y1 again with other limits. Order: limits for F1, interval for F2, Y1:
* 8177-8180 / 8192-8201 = 3.1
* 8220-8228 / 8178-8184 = 0.7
